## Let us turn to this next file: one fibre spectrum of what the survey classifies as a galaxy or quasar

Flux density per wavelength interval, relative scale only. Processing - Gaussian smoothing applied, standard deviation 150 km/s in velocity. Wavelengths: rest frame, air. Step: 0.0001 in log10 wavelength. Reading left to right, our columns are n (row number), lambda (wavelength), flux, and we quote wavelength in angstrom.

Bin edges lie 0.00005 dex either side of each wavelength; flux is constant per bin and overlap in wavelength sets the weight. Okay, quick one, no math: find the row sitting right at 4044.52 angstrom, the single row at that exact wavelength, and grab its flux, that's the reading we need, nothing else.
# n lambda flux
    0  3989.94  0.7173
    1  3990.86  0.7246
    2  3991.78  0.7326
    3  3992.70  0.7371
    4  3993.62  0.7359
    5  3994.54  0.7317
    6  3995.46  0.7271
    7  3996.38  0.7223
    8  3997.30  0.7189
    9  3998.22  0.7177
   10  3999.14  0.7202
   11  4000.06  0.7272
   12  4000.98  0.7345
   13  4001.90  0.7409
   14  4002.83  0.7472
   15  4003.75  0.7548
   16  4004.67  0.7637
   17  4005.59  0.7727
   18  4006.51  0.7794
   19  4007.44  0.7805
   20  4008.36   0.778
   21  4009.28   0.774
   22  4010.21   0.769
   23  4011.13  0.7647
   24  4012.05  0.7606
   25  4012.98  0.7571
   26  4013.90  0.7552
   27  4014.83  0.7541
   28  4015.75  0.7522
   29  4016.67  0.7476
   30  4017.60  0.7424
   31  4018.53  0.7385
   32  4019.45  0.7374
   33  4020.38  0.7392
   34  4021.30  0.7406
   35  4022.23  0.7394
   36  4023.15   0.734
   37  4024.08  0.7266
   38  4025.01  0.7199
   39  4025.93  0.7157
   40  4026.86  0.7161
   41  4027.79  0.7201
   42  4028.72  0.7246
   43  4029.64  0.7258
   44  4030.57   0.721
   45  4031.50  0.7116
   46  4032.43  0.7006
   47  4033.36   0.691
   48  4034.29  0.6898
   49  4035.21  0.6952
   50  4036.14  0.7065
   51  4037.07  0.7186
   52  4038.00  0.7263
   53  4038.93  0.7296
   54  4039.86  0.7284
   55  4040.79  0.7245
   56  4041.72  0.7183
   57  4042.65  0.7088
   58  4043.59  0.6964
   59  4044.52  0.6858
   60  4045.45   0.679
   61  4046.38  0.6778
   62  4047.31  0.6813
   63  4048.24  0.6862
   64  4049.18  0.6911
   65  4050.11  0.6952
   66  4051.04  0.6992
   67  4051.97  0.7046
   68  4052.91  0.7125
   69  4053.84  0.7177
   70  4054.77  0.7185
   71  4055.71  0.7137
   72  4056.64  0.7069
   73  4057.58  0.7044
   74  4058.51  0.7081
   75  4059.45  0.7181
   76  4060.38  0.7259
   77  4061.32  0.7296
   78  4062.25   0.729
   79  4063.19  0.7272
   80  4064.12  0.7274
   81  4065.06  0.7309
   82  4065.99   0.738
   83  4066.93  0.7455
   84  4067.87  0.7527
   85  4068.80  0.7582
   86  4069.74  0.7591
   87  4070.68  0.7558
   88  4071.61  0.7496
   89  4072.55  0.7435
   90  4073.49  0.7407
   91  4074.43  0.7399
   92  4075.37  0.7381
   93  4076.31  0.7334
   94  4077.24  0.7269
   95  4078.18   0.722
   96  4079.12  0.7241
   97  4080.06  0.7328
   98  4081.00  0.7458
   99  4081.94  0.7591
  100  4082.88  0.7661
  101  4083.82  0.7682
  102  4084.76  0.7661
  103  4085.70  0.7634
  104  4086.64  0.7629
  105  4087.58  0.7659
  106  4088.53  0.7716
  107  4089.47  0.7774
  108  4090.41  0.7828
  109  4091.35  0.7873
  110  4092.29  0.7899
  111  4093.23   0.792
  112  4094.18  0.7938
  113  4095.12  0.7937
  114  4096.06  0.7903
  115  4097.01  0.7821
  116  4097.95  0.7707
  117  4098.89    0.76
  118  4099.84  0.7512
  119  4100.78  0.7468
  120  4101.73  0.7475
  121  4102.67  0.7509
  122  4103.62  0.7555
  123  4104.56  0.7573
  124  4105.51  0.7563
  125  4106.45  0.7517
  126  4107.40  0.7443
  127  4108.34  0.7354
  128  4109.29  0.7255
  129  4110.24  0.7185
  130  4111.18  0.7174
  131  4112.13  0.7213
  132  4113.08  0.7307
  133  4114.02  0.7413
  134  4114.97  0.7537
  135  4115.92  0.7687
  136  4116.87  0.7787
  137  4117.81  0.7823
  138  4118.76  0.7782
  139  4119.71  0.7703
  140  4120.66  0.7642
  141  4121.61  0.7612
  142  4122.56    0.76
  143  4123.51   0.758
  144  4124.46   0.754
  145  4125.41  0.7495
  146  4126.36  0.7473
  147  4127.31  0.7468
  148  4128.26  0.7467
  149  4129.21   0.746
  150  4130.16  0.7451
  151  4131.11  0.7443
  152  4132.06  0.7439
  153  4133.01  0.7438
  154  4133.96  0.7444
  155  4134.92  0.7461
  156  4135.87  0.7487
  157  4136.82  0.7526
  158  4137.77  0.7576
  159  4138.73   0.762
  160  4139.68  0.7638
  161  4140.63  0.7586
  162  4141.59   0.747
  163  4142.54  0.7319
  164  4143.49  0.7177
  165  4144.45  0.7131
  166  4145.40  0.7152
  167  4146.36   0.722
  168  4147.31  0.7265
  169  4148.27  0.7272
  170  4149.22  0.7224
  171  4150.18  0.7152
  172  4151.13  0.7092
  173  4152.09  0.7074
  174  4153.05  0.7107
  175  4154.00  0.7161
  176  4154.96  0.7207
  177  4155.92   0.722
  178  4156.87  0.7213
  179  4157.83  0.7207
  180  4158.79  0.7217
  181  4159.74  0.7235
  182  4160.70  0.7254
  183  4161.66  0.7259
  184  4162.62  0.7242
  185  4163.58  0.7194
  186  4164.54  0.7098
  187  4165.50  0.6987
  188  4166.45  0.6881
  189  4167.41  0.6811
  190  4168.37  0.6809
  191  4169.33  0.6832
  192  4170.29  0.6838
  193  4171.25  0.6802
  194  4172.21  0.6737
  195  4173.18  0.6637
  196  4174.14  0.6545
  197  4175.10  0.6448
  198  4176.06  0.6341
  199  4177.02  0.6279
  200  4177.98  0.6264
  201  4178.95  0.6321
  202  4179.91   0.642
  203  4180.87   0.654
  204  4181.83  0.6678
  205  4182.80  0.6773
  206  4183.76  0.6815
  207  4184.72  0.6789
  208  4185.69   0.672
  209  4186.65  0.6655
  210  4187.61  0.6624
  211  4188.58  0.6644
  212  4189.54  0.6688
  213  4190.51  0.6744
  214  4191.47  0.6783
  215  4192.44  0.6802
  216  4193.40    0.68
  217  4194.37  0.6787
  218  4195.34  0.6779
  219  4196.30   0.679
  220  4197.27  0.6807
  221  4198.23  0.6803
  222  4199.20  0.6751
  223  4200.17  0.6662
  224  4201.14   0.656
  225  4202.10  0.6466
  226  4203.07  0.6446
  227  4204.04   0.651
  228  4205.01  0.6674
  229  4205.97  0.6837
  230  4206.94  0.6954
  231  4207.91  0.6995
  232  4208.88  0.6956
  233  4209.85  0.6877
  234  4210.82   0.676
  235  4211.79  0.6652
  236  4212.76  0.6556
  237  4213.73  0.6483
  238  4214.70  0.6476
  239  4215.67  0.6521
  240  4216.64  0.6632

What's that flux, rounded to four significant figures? 0.6858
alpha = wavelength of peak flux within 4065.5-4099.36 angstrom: 4094.18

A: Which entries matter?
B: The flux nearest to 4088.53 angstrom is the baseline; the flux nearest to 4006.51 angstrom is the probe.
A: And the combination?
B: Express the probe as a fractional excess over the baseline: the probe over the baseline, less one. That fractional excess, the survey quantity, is 0.01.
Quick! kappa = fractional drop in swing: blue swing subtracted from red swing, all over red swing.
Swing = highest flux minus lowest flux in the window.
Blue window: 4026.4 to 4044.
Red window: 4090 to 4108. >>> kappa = 0.2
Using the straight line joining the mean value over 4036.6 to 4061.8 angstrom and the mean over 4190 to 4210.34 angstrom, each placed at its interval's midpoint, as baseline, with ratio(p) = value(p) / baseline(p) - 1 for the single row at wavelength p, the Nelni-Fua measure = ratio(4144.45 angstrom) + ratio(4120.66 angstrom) 0.142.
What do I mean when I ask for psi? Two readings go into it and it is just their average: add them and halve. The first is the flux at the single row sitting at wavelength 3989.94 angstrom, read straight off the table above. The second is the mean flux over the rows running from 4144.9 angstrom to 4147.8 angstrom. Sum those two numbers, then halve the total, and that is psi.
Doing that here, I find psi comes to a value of 0.719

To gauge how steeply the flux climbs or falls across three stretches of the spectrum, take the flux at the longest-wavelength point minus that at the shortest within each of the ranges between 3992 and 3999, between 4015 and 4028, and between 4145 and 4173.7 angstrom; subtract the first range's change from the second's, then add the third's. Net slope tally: -0.064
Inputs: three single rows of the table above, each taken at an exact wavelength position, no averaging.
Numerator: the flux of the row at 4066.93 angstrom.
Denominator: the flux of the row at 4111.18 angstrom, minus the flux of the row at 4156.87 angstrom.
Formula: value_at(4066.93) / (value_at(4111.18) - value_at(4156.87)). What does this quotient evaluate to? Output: -191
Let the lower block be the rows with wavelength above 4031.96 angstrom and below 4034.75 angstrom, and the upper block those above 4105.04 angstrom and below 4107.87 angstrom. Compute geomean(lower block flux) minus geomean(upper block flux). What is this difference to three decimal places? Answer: -0.057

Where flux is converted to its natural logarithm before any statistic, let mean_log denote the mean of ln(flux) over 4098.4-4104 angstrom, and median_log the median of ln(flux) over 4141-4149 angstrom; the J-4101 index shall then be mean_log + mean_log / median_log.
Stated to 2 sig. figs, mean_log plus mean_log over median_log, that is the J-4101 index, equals 0.60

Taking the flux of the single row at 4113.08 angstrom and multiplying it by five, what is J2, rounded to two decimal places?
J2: 3.65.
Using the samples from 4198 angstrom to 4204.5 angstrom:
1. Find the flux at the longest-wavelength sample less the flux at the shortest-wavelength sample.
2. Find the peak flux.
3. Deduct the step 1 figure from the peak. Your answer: 0.71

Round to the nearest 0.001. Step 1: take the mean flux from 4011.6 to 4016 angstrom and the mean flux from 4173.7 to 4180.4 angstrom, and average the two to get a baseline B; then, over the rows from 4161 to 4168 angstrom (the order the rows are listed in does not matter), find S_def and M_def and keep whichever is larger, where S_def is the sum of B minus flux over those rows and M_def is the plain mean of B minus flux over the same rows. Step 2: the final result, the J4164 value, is -0.010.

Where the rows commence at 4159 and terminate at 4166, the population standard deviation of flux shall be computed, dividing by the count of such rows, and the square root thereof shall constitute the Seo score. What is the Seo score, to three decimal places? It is 0.097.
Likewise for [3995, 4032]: 0.142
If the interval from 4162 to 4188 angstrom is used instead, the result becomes 0.160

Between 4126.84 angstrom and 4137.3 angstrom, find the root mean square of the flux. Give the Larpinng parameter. 0.746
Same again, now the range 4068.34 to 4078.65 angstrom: 0.743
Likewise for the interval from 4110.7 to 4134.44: 0.752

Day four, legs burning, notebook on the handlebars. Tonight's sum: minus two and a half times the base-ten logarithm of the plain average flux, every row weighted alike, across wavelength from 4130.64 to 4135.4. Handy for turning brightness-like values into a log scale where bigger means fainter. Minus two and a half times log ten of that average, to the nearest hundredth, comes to 0.32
